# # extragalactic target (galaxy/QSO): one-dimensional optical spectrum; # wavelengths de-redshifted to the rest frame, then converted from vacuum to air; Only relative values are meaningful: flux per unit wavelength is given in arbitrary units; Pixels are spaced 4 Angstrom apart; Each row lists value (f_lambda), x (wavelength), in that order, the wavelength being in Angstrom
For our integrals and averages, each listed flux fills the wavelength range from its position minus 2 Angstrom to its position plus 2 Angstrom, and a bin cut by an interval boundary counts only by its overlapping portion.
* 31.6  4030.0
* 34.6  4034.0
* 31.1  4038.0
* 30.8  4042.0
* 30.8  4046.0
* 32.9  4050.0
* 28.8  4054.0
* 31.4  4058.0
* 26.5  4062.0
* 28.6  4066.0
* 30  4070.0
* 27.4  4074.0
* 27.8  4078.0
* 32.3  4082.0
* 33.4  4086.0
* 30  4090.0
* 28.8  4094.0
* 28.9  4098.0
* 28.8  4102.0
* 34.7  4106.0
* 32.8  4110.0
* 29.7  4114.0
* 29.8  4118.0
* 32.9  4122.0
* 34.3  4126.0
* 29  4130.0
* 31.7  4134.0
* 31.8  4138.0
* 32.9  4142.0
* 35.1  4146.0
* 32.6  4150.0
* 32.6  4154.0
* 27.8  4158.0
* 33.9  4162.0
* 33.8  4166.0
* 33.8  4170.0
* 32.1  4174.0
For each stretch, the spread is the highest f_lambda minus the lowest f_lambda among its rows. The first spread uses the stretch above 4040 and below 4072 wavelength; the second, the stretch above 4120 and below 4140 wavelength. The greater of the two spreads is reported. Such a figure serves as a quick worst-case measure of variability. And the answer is 6.40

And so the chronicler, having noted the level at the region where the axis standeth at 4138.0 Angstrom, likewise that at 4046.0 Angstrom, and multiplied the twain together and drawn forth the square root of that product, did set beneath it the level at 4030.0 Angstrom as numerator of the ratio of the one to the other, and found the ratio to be 1.01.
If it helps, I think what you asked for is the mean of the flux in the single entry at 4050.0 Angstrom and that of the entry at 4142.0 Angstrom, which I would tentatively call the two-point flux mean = 32.9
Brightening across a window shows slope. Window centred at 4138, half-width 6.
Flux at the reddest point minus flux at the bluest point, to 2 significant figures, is 1.2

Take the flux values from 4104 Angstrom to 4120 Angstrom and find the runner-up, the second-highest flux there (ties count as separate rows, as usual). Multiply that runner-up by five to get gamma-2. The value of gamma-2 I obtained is 164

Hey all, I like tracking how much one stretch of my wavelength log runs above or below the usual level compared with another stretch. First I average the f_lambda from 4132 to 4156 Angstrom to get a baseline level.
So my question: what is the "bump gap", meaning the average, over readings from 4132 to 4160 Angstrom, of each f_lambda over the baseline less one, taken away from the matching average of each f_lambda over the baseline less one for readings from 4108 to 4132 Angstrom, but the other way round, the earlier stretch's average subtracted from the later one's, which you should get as 0.020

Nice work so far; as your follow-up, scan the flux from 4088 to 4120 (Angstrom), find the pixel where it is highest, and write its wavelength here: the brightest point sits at 4106.0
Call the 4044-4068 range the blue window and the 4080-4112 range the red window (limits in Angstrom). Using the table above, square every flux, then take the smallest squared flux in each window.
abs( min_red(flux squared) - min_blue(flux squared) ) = 127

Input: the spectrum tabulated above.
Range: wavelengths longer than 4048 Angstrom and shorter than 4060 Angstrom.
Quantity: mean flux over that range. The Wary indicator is 31.0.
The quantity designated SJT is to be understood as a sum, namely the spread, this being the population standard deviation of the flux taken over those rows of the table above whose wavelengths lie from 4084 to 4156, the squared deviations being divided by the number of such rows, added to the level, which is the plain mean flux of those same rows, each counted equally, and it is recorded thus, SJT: 33.7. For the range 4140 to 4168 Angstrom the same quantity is 34.8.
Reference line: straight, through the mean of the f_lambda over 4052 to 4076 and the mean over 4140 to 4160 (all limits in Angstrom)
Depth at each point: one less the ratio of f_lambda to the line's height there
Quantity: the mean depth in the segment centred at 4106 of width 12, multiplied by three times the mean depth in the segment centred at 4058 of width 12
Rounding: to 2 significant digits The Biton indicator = 0.0020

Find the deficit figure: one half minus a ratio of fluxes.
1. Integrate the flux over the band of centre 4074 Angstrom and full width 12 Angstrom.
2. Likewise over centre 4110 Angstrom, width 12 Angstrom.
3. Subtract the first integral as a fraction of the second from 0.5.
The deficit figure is -0.38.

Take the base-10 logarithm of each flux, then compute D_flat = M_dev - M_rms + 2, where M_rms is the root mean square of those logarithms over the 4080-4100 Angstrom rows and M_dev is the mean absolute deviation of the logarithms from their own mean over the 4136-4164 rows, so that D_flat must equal 0.534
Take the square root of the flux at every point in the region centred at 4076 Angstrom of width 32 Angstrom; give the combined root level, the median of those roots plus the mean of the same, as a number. 10.8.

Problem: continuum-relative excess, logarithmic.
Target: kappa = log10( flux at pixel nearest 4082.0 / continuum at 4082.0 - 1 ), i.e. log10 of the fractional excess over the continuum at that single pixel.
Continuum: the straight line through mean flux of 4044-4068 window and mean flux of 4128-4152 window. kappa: -1.2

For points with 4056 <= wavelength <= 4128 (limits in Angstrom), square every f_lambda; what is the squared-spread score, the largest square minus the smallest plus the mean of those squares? 1435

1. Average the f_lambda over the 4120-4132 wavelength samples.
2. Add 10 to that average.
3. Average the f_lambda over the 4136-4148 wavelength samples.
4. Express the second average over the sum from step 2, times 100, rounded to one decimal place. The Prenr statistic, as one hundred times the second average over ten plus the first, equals 79.1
